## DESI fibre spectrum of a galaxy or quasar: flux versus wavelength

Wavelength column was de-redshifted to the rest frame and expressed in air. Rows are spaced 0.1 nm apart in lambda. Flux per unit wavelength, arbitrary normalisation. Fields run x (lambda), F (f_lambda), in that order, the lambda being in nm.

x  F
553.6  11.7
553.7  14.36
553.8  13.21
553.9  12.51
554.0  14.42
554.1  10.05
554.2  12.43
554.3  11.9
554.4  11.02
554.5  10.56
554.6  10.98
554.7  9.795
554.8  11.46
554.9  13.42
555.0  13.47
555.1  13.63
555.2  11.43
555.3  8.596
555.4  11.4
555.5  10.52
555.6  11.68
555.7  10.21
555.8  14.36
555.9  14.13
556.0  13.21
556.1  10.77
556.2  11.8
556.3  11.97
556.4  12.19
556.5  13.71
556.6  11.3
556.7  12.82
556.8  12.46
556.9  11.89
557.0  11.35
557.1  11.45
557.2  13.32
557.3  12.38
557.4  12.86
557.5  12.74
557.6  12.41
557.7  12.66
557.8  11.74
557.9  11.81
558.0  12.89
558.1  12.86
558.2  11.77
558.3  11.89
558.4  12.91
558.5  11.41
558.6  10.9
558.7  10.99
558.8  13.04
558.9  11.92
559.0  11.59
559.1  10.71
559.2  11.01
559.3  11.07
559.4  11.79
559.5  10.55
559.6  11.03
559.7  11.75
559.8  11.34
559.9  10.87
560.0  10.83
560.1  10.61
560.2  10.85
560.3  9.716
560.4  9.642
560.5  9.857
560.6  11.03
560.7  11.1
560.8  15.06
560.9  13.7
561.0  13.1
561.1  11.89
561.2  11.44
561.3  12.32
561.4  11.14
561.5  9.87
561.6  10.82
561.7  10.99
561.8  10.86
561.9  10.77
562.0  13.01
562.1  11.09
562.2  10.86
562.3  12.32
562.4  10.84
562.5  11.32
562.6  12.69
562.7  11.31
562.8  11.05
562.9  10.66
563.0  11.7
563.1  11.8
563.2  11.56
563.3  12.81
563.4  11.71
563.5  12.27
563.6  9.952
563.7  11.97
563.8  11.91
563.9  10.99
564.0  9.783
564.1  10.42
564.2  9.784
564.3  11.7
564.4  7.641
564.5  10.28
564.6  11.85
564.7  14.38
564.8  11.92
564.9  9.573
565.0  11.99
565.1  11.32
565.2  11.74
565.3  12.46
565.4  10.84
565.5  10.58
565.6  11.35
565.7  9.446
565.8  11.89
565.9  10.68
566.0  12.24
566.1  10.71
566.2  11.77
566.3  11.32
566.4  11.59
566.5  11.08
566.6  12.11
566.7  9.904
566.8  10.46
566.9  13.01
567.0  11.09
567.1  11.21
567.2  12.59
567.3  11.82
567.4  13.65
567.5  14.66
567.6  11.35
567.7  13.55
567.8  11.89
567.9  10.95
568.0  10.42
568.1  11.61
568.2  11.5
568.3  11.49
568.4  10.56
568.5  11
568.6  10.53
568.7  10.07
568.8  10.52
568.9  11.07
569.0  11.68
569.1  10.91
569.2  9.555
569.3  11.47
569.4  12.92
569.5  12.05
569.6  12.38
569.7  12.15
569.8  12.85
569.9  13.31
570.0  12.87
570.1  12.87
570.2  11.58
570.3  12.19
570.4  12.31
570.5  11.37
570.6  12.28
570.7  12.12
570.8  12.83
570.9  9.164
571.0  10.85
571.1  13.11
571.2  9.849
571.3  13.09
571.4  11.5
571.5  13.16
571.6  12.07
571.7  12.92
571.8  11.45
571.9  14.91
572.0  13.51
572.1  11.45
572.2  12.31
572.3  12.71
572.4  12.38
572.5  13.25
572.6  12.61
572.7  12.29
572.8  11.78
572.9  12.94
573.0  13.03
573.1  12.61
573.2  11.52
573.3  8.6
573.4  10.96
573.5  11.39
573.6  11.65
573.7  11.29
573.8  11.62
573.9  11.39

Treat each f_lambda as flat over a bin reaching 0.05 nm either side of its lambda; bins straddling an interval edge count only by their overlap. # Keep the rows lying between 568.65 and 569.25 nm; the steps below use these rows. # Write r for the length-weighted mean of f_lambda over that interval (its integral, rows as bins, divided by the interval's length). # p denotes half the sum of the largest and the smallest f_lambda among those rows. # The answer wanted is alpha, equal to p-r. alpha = -0.02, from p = 10.6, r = 10.6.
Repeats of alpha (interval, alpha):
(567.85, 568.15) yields 0.02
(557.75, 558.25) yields 0.10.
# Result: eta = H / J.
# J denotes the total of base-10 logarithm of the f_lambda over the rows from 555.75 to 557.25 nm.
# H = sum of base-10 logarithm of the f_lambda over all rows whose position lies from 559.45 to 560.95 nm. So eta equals 0.96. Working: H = 15.7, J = 16.4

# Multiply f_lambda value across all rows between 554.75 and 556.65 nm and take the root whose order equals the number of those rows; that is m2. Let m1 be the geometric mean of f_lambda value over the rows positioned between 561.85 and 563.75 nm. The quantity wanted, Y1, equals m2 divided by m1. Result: 1.04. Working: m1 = 11.5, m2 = 12.0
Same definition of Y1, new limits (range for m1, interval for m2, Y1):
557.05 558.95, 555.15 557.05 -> 0.97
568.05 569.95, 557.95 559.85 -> 1.02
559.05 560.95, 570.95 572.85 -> 1.11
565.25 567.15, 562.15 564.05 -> 1.02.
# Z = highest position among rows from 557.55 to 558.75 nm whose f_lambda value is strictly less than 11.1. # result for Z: 558.7 nm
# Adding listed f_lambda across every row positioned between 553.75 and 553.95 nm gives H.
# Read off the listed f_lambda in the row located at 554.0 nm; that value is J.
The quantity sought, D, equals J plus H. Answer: 40.1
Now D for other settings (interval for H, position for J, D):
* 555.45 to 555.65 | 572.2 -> 34.5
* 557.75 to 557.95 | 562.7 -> 34.9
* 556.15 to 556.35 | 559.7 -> 35.5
